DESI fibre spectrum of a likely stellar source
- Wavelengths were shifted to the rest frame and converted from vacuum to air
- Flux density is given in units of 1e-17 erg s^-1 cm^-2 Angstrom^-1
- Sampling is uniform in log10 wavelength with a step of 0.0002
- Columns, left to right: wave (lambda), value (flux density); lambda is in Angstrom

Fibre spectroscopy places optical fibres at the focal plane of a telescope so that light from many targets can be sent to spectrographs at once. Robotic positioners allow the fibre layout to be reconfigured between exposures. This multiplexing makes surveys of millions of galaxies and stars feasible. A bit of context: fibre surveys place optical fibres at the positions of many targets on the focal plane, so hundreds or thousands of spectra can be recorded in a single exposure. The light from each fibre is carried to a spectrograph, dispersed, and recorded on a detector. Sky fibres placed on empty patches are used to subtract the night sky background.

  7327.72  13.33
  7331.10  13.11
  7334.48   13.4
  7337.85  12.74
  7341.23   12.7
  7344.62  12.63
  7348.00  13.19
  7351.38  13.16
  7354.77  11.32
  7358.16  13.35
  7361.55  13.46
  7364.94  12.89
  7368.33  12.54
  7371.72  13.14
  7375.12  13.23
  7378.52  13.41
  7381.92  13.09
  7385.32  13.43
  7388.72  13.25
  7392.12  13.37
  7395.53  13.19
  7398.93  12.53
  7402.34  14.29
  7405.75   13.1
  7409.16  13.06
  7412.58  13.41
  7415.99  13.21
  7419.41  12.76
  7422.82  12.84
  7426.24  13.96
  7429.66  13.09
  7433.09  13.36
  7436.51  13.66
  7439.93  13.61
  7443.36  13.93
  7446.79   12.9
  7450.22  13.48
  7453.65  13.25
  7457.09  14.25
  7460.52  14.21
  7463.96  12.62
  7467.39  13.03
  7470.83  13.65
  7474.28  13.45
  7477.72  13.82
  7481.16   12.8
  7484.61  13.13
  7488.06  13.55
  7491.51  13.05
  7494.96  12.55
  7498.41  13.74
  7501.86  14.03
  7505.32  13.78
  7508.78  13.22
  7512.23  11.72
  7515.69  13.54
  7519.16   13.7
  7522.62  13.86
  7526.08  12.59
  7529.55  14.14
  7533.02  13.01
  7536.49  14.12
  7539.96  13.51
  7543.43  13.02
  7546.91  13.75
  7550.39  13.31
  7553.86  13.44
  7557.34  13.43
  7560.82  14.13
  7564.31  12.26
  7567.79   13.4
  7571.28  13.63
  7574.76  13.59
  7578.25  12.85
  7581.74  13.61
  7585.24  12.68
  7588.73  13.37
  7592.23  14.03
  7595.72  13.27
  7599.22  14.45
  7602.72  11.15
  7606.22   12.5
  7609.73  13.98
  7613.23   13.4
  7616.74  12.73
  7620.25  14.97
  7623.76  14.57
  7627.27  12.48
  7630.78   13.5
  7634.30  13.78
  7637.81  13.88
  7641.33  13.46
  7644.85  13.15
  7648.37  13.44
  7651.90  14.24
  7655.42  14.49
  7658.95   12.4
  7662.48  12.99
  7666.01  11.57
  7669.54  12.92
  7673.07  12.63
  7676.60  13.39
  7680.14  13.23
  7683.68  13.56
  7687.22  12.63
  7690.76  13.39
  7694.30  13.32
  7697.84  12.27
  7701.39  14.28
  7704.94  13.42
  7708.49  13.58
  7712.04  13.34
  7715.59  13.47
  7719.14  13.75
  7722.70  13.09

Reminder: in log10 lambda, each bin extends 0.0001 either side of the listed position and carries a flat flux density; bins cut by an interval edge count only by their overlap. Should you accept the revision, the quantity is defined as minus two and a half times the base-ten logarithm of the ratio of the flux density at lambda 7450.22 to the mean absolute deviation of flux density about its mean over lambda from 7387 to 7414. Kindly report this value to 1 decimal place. -4.1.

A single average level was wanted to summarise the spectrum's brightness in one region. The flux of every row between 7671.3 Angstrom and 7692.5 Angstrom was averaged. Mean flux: 13.14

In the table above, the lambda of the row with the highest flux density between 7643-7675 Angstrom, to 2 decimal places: 7655.42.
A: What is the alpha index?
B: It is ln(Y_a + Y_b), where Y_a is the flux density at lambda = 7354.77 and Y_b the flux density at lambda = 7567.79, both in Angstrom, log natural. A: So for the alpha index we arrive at 3.21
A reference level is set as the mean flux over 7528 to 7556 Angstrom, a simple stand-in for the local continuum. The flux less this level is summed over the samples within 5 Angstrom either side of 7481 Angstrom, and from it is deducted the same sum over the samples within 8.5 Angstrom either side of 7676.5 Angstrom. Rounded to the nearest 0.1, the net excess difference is 1.1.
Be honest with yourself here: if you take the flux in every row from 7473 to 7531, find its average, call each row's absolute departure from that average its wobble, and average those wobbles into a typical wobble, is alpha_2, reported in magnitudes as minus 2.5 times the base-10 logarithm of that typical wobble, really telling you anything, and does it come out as 0.75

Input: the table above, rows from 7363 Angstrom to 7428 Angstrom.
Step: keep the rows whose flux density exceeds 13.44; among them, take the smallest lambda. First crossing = 7402.34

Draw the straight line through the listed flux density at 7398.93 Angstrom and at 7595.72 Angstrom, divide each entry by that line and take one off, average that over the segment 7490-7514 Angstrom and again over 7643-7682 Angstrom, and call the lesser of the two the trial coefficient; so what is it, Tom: -0.029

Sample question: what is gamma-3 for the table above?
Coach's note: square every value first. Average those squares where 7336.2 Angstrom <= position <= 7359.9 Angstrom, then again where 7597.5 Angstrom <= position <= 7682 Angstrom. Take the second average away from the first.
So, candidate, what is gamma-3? -15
